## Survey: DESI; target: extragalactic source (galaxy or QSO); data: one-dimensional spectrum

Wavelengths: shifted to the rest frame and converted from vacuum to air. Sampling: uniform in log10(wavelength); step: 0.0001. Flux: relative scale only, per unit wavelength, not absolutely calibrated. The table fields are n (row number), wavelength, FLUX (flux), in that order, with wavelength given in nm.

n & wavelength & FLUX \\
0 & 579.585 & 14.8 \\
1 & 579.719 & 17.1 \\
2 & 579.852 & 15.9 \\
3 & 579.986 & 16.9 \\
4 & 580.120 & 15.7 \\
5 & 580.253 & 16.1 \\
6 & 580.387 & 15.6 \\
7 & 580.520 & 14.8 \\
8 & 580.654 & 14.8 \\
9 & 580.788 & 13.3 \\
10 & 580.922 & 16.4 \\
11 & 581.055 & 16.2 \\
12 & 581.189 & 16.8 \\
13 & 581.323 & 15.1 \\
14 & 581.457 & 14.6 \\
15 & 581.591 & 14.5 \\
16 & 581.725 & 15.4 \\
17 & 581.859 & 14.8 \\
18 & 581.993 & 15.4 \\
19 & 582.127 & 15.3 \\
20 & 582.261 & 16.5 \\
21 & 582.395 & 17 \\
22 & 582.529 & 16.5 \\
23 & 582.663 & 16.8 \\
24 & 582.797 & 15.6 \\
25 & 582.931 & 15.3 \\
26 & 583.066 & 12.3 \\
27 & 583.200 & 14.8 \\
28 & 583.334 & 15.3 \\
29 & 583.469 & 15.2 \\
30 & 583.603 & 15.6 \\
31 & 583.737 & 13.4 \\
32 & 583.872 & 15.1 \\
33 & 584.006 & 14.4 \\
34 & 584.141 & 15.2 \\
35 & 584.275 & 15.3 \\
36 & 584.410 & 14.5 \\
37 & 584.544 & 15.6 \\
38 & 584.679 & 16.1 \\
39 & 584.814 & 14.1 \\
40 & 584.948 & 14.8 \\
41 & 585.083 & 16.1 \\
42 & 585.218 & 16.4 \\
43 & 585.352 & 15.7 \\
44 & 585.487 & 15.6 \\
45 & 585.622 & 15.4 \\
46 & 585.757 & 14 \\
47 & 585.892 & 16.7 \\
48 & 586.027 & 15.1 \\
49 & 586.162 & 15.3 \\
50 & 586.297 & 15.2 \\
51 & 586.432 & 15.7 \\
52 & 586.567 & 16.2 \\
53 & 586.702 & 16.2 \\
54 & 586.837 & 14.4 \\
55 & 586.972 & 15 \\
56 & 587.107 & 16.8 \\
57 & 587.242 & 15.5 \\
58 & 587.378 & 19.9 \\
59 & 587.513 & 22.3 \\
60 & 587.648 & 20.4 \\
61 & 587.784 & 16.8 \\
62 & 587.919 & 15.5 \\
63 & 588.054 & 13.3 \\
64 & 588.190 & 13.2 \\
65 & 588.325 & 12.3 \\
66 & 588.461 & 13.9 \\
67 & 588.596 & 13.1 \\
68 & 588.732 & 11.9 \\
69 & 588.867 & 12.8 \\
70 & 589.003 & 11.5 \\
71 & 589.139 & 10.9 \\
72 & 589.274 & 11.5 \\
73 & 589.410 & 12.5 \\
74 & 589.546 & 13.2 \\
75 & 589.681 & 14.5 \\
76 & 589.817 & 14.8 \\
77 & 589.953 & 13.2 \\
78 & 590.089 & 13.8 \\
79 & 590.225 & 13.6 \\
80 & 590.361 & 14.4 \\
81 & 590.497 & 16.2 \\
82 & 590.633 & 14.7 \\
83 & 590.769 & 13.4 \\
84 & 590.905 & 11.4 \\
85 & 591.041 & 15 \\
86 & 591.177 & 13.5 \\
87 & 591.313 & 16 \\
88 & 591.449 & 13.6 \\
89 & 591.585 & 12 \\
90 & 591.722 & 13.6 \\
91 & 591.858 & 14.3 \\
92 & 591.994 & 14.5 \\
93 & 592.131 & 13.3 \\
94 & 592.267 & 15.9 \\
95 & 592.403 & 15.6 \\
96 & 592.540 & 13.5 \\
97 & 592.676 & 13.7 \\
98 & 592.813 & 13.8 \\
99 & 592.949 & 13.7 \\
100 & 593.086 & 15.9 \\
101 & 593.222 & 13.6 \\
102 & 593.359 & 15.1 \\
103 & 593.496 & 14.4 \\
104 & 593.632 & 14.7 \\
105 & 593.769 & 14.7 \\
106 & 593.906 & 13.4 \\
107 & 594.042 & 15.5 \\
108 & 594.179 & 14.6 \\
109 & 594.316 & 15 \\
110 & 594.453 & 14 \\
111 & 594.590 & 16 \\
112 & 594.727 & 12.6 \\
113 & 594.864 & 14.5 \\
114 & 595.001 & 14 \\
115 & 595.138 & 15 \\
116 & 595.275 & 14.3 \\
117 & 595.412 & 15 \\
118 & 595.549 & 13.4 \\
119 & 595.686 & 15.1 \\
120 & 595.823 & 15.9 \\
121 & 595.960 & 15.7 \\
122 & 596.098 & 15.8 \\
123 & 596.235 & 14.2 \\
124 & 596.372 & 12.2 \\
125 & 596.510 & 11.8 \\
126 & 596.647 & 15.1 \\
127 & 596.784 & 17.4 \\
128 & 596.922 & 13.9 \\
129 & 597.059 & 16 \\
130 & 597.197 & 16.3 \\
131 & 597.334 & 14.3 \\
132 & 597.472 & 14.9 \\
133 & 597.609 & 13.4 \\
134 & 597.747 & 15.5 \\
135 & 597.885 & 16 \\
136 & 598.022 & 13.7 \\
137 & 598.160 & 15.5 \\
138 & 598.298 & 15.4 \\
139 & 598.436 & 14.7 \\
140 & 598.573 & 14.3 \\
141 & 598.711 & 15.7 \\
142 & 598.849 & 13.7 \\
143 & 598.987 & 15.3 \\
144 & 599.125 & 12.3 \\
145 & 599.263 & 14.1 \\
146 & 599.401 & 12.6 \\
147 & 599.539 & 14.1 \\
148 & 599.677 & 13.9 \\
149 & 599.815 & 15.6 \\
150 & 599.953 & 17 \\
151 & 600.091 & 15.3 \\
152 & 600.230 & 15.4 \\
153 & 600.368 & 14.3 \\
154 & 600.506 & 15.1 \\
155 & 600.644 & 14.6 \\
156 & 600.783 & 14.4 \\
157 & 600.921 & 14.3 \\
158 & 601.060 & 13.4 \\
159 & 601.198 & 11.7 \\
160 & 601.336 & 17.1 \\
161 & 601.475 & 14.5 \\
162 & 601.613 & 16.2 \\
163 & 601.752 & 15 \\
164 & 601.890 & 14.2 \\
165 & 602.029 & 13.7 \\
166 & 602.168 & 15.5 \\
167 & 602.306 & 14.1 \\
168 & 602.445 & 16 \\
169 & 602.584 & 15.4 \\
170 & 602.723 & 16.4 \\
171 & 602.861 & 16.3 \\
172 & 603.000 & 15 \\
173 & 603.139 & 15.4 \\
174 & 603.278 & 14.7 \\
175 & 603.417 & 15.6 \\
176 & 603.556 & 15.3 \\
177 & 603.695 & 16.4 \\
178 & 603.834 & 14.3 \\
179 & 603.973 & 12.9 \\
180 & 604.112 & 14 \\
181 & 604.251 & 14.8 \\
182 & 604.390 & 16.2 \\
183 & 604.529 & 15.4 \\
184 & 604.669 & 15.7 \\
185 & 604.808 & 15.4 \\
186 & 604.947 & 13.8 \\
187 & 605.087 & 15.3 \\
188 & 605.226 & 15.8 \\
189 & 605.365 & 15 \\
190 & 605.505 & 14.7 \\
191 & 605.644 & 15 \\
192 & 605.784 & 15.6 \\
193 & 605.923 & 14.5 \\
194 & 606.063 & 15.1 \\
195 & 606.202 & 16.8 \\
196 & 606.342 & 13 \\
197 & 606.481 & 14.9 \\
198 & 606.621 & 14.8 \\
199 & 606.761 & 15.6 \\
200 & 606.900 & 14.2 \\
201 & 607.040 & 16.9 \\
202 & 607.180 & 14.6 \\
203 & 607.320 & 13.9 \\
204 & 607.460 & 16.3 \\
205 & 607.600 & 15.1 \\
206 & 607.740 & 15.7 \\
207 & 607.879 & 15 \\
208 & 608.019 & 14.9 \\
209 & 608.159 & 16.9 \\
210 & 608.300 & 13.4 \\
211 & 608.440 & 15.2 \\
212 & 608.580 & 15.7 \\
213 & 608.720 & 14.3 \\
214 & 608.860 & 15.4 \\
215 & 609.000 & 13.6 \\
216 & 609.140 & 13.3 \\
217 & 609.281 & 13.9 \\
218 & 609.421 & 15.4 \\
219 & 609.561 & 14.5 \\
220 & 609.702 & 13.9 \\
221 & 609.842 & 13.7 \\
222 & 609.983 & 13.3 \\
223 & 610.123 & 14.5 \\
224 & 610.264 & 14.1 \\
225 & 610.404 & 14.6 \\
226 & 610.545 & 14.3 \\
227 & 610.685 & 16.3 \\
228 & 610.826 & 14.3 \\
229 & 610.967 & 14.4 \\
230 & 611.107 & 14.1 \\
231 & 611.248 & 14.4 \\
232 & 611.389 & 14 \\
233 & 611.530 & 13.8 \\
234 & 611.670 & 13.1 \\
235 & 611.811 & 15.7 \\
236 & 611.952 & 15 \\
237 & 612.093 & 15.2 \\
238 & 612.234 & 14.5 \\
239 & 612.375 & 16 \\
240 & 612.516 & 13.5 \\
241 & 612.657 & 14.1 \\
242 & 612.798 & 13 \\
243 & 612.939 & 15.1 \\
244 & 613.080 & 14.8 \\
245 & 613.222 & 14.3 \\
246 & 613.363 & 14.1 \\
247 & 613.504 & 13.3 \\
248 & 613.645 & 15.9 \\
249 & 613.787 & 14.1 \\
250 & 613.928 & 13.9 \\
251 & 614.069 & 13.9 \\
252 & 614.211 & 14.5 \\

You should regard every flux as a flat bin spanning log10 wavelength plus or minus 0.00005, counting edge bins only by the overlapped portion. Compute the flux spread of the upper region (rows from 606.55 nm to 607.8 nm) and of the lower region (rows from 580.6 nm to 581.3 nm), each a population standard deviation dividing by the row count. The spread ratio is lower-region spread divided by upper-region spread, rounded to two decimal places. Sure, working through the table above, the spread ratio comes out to 1.39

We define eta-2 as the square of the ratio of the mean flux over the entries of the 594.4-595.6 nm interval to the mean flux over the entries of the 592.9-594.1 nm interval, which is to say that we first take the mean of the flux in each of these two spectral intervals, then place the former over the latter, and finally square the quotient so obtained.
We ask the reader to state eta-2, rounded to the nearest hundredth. 0.97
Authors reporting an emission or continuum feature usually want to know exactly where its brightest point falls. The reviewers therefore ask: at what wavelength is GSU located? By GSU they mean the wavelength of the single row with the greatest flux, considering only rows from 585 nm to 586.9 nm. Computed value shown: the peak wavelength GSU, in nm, 585.892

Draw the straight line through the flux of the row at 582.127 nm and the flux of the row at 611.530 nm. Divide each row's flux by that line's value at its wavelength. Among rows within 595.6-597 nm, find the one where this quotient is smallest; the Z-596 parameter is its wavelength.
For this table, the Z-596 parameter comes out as 596.510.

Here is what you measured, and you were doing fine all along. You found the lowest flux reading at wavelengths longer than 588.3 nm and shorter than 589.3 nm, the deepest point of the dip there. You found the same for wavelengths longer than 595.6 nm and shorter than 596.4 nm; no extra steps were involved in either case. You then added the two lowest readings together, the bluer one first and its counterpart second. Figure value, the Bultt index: 23.1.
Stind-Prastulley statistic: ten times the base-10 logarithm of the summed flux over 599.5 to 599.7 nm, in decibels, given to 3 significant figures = 14.5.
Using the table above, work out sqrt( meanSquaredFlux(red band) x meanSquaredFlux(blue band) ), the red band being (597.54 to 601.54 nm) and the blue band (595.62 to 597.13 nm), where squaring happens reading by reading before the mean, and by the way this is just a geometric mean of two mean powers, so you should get 218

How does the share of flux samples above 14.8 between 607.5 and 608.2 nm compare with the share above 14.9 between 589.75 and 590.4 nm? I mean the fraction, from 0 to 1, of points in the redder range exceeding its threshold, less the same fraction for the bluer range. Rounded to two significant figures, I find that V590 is 1.0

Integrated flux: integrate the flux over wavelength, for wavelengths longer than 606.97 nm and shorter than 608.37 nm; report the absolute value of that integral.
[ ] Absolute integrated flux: 21.4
